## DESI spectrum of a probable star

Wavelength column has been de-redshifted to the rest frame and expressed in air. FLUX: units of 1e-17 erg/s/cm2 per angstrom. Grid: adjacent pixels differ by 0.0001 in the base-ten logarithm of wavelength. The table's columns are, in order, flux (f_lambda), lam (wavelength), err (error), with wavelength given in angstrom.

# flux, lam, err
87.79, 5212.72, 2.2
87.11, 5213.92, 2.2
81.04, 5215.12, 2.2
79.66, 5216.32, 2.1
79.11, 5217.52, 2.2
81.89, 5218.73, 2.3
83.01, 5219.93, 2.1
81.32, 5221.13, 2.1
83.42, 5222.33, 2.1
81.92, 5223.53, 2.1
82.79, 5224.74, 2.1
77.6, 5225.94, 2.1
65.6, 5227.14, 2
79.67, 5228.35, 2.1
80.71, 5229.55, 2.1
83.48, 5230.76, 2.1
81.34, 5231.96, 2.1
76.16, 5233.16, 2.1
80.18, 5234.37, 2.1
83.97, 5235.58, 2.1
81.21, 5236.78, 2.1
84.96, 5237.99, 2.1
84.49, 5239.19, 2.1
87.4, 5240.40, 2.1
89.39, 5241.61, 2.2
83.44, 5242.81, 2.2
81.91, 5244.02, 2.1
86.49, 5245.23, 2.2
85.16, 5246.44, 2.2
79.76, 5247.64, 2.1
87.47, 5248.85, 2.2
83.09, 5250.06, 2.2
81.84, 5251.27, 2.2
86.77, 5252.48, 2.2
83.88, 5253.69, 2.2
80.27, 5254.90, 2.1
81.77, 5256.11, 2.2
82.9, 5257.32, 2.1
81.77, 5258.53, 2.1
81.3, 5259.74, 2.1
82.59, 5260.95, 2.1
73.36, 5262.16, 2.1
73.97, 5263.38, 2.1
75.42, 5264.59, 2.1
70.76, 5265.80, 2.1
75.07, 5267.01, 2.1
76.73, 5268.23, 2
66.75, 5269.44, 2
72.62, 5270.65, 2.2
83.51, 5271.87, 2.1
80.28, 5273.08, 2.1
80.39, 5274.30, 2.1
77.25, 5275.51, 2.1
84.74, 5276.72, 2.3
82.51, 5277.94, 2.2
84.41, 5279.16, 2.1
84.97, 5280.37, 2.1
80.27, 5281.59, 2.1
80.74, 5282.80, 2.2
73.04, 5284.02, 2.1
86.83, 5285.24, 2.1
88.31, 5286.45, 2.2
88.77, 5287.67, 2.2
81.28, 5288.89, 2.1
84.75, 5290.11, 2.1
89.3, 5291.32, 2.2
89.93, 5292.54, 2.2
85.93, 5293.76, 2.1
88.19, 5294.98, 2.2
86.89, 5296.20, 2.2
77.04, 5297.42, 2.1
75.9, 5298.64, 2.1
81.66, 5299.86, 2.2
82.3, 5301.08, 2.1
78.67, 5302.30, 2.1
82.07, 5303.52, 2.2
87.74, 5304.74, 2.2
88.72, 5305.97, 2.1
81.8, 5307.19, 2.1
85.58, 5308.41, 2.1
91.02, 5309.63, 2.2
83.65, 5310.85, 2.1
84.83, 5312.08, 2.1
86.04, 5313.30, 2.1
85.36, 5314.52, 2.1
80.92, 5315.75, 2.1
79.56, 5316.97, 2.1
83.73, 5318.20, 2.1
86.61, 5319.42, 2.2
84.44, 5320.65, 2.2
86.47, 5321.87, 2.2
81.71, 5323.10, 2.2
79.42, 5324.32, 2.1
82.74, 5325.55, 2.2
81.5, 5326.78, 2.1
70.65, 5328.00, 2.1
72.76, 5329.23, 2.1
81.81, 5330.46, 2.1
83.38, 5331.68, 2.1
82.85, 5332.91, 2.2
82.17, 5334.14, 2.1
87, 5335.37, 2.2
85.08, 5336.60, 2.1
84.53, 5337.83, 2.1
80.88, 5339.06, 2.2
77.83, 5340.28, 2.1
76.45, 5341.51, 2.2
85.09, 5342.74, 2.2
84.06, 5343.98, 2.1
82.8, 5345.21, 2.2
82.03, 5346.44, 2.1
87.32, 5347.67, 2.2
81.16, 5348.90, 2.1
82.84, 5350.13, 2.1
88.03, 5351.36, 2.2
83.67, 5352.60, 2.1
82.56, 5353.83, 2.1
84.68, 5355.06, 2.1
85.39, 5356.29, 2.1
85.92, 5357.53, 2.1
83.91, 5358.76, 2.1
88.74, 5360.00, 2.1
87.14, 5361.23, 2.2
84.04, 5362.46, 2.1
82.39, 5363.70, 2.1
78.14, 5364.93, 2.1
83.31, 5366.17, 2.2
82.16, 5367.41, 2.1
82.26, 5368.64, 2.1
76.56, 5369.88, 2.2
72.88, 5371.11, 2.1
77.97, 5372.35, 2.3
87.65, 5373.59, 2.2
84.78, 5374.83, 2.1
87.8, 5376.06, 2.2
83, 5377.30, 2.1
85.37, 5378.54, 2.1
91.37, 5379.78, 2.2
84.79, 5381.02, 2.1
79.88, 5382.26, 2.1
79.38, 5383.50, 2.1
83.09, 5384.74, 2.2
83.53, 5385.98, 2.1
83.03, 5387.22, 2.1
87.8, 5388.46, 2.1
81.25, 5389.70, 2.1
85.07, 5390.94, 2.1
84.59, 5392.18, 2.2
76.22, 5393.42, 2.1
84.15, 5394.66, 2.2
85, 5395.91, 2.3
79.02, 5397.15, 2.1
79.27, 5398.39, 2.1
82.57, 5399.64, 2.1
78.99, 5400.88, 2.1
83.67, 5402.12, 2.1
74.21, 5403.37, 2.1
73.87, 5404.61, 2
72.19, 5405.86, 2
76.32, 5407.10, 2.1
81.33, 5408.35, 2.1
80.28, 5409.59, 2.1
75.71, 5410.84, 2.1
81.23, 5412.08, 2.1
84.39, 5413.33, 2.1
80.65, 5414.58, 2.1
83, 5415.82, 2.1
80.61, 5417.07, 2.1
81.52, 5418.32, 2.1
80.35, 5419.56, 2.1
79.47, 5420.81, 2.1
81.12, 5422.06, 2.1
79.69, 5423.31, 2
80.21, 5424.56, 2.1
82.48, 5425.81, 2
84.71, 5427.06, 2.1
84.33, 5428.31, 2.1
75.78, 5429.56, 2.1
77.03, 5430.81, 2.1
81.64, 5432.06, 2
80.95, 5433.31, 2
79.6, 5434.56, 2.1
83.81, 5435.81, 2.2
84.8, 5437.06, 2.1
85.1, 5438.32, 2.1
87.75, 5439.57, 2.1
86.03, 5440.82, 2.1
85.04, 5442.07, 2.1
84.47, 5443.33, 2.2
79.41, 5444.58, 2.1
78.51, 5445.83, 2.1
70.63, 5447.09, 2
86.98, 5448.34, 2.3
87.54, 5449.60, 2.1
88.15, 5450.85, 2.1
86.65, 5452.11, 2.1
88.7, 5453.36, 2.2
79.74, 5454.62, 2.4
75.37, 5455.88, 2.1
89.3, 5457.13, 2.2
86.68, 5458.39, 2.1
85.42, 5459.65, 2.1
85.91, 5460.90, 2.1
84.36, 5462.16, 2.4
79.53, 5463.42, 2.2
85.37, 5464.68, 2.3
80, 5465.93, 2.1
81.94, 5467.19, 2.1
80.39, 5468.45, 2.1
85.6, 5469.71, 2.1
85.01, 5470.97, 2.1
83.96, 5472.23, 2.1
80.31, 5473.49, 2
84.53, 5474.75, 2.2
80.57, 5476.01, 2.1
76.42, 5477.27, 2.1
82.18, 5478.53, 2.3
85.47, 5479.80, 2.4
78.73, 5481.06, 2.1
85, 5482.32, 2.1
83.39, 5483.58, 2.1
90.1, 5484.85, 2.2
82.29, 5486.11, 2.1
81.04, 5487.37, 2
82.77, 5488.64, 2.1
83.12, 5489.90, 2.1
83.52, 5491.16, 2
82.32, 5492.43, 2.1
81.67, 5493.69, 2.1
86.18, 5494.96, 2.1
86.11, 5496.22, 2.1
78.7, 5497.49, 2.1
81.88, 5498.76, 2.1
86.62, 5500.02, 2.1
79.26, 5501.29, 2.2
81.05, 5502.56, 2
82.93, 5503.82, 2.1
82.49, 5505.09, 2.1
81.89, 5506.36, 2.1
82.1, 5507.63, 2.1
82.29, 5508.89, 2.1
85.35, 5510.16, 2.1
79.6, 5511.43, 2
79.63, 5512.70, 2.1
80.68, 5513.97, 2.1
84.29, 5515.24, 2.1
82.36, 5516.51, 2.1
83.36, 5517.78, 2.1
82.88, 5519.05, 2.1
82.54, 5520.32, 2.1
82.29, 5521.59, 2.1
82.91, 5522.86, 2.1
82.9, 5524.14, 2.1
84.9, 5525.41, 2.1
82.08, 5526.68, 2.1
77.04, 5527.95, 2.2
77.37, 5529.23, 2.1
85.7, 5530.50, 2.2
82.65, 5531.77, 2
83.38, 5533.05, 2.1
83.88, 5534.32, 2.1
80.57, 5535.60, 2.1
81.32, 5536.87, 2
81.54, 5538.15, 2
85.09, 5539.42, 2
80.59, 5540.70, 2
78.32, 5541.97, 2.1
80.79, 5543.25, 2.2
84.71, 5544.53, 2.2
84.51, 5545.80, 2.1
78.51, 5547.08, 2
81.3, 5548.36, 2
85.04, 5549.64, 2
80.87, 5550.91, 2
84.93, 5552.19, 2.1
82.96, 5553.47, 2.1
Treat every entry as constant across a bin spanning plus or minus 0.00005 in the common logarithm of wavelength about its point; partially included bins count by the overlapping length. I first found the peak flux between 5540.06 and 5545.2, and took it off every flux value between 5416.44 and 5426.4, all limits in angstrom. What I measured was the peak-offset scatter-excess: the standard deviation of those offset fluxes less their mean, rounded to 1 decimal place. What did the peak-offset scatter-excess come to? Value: 5.0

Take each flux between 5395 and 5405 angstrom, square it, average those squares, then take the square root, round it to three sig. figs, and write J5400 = 79.7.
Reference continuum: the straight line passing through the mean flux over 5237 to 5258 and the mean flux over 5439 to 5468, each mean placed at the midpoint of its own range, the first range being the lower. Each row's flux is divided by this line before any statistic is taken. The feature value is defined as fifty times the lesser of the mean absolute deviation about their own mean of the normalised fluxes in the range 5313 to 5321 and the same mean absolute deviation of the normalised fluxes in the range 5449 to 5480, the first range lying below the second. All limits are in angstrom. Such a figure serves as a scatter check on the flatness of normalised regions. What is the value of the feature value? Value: 1.2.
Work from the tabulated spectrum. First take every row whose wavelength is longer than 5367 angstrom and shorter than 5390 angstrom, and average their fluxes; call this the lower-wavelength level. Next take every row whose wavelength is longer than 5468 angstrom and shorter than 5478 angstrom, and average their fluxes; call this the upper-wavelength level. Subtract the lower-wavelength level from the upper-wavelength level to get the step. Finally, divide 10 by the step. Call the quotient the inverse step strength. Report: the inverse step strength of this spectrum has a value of -13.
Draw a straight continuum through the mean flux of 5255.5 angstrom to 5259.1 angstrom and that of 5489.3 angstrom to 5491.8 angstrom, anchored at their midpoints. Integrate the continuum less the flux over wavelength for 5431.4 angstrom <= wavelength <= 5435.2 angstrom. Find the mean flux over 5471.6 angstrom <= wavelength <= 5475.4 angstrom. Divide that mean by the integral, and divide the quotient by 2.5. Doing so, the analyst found 3.8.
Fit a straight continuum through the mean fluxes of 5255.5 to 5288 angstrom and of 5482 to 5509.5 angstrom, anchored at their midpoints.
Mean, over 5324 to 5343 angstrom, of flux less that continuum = 0.3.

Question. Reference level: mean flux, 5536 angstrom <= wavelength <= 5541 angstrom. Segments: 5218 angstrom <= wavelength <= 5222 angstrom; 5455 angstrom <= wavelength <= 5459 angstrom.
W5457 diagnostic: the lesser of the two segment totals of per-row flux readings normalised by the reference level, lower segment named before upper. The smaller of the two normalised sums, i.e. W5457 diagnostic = 3.00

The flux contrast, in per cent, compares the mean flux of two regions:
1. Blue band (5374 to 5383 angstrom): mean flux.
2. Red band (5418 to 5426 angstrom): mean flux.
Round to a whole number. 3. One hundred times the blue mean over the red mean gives 106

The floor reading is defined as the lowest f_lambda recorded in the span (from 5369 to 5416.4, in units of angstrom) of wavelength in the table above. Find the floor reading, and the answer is 72.19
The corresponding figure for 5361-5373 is 72.88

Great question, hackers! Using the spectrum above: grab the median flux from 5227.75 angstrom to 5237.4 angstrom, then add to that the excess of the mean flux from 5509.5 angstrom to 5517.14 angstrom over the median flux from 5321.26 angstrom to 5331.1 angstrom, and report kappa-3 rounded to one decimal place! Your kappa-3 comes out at 81.3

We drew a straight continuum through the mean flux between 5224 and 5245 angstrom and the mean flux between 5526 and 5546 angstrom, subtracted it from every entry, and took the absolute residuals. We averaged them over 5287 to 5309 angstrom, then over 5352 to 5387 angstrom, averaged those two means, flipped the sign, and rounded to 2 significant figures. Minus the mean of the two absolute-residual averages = -3.8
